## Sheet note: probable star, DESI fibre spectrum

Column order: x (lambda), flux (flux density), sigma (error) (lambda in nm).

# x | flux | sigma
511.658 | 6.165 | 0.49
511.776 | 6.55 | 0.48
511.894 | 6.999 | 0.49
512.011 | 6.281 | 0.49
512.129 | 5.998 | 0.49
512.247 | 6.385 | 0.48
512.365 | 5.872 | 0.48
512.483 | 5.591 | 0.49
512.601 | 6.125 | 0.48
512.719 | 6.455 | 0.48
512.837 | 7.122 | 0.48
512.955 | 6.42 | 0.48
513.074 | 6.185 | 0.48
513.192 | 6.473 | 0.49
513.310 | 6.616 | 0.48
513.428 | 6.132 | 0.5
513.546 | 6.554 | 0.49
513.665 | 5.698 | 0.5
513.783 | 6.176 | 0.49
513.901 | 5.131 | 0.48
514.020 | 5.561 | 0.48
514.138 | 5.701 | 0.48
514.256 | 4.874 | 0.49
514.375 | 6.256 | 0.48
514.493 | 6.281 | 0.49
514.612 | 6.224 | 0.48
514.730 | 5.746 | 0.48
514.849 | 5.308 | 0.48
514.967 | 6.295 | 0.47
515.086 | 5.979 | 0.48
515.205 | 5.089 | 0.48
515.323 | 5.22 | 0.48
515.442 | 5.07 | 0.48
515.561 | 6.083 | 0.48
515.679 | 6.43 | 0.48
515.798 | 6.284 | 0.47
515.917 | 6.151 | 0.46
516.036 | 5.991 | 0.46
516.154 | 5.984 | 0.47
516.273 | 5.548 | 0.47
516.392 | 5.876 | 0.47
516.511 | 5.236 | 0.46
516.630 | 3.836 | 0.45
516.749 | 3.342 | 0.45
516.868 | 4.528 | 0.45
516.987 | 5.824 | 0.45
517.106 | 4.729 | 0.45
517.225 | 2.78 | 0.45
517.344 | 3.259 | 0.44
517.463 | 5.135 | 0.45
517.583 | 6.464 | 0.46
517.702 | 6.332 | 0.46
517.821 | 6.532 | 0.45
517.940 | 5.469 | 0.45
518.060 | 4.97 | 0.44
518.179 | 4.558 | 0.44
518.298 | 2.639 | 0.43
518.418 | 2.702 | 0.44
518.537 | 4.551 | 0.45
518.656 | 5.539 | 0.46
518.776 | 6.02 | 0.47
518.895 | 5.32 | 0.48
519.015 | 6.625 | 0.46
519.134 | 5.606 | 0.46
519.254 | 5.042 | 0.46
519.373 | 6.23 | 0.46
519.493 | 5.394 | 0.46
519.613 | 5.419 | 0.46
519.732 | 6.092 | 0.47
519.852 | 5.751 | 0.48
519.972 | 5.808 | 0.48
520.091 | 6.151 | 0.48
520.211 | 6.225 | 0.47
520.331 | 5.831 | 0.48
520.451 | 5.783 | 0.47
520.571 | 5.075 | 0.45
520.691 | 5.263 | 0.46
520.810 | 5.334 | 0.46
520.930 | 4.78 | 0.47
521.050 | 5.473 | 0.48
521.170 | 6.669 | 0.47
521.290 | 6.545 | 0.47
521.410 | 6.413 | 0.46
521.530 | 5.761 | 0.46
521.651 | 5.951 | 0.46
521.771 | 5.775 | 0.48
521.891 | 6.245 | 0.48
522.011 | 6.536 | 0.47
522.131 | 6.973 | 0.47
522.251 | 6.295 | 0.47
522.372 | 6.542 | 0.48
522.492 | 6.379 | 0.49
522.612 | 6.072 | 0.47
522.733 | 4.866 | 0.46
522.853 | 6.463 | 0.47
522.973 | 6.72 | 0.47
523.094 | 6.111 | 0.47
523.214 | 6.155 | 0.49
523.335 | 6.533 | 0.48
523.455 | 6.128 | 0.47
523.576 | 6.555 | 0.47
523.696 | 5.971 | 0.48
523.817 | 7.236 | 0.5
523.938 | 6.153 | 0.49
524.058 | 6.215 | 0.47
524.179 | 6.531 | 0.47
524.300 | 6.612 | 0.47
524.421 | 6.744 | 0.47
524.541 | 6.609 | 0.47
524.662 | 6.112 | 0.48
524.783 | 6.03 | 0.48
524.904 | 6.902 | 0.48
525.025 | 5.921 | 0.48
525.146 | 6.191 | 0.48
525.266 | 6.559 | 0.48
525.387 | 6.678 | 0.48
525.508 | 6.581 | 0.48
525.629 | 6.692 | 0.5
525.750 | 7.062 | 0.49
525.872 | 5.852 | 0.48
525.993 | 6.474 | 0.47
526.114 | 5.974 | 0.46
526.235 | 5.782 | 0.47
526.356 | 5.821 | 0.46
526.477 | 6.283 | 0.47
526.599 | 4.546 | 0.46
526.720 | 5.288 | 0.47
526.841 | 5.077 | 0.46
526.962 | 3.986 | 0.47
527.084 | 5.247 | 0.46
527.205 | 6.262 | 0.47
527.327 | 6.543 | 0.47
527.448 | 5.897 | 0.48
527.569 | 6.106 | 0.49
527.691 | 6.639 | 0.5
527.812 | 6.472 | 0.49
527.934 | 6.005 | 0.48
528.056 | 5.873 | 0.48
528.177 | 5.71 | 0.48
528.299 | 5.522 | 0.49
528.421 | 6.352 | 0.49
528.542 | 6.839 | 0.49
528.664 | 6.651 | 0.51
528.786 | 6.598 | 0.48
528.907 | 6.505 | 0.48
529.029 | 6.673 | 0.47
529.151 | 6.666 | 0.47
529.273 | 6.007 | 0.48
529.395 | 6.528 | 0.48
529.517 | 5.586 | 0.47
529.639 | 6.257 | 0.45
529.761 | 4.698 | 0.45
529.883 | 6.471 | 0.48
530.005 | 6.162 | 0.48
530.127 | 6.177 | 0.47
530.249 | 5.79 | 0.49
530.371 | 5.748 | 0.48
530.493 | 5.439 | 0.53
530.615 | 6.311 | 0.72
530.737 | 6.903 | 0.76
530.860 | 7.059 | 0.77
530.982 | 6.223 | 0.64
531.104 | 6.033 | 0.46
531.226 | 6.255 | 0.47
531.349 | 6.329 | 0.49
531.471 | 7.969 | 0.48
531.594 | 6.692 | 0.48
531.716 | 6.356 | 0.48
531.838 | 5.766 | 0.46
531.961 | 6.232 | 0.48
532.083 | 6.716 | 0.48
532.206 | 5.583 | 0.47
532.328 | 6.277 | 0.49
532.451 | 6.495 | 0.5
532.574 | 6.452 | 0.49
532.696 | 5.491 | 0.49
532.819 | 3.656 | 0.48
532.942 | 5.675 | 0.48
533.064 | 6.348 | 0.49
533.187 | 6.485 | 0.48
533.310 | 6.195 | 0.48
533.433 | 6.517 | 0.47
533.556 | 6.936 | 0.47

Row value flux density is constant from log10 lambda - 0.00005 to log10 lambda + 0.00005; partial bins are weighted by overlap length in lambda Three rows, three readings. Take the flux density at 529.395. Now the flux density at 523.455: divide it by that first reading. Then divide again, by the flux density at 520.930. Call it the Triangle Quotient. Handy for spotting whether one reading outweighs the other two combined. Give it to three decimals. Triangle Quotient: 0.196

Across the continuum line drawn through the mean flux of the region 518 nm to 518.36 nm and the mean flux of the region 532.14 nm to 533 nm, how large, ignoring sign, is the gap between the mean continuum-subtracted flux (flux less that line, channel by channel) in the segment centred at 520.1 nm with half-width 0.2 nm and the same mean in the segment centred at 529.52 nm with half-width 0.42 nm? 1.1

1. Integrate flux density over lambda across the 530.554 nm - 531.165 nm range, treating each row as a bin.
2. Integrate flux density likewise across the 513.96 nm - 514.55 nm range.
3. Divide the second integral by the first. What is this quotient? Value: 0.85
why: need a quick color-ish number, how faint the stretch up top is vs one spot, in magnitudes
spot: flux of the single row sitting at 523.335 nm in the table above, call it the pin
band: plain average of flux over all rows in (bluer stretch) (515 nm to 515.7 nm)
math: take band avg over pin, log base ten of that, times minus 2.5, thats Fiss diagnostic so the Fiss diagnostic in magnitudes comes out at 0.16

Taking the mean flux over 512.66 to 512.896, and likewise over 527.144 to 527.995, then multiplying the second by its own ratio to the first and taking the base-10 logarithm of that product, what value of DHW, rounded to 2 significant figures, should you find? 0.76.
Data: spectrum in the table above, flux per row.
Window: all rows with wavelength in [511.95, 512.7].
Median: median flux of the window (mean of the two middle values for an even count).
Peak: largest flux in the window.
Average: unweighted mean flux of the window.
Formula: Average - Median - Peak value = -6.4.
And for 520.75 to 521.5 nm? -6.7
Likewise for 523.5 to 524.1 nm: -7.0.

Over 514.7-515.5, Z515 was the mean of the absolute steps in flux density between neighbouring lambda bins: 0.49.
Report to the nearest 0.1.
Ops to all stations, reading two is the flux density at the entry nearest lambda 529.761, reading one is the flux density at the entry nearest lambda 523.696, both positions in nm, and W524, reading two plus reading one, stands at 10.7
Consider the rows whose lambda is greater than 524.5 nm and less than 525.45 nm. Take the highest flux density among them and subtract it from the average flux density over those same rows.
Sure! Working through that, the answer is -0.53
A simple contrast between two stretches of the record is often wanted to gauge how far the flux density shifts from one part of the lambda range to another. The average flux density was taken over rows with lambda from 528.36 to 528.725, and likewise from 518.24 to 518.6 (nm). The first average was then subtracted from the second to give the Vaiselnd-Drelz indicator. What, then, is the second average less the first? -3.3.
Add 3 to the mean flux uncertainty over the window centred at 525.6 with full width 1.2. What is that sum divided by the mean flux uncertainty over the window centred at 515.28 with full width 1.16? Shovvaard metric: 7.28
